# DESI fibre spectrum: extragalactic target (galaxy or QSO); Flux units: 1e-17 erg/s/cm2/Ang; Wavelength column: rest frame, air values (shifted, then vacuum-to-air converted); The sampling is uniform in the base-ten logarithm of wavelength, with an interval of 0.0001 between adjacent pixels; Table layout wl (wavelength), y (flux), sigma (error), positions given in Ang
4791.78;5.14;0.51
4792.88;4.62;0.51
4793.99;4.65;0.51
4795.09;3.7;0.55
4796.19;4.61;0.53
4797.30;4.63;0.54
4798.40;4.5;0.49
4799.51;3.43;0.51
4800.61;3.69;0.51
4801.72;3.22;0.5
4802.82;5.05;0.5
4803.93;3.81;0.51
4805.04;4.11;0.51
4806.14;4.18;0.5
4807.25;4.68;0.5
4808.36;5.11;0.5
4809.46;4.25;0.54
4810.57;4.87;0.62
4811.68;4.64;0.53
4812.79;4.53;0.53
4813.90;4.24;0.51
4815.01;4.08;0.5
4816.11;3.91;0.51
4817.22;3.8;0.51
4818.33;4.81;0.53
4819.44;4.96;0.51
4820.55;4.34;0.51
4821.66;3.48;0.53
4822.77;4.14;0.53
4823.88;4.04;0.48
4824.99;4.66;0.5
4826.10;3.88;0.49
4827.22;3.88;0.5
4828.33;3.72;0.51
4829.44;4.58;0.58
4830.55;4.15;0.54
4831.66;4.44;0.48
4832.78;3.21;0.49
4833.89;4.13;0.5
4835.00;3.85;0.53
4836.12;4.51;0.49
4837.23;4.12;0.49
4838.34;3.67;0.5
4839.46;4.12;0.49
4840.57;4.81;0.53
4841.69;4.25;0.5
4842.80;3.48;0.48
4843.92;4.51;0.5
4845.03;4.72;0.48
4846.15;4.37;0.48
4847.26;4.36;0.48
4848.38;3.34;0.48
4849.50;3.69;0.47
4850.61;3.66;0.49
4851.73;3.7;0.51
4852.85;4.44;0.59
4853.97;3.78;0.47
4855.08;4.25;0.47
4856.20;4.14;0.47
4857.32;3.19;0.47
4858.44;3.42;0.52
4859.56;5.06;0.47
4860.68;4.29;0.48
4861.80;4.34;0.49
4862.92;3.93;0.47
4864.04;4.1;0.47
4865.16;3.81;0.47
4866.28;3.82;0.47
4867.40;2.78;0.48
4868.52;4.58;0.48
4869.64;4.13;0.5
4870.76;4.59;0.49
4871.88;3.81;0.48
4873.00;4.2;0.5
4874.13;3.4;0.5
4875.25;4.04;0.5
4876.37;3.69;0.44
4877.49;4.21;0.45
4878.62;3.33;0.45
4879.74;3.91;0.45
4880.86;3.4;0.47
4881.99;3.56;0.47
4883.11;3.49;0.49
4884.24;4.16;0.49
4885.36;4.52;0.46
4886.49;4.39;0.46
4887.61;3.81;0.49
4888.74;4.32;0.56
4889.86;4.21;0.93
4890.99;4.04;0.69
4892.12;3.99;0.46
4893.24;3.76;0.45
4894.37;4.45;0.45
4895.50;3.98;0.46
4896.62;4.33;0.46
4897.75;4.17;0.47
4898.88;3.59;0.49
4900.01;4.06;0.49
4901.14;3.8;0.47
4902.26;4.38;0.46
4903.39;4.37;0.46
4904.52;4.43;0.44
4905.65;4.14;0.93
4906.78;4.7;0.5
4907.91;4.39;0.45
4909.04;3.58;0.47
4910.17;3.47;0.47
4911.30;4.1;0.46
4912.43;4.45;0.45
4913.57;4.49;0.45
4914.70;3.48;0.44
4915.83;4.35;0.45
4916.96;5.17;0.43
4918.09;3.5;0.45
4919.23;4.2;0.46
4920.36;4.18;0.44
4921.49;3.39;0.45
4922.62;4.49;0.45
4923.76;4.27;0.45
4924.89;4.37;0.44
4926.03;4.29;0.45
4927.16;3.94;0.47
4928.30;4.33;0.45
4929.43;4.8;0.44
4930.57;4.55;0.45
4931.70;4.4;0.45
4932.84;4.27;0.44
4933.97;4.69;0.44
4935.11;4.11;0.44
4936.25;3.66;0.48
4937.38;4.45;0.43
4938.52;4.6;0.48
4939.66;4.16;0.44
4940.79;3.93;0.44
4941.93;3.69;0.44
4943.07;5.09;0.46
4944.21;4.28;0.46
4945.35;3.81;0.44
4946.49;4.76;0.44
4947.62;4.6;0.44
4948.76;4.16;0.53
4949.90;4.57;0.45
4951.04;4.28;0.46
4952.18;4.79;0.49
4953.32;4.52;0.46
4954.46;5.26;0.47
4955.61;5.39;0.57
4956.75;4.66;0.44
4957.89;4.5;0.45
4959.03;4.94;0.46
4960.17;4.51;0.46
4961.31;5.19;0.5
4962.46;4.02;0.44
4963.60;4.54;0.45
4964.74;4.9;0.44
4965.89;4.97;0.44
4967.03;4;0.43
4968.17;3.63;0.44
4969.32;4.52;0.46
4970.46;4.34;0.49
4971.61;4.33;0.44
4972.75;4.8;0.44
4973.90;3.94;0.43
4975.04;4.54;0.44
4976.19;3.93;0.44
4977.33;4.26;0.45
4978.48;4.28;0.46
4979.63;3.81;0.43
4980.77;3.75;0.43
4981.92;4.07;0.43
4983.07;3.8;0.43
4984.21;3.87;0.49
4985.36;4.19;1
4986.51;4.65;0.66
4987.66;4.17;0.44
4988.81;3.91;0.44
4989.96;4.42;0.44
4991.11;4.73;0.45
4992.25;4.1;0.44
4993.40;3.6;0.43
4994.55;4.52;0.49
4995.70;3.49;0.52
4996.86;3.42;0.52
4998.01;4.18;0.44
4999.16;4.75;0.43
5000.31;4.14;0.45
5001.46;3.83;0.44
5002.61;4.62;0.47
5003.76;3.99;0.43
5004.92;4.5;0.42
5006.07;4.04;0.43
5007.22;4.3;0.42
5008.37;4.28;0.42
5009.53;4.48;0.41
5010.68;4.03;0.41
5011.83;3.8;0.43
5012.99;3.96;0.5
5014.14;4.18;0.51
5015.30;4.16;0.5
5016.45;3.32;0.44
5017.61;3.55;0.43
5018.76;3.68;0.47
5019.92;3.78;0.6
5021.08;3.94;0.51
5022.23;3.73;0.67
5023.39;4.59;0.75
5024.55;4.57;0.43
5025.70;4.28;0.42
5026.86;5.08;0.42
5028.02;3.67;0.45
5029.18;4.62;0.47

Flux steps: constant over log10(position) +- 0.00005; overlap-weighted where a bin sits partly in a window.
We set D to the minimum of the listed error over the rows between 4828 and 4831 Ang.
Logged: 0.510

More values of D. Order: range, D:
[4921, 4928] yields 0.440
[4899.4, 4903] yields 0.460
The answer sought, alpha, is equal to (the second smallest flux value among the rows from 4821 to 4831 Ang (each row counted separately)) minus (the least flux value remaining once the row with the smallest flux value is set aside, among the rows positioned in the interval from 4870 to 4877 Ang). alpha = 0.0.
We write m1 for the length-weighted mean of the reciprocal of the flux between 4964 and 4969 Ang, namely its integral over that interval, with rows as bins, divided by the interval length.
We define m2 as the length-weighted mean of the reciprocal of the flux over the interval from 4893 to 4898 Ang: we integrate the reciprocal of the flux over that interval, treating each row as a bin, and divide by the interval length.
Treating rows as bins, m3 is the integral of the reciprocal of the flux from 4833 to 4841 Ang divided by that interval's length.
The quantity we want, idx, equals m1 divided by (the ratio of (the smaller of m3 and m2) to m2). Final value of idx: 0.232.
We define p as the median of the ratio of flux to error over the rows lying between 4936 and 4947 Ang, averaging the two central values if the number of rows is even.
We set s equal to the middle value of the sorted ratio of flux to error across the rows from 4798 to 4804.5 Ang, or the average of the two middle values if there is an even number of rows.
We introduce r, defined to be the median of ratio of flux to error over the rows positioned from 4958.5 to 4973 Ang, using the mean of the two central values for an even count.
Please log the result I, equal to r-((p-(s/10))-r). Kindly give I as 11.0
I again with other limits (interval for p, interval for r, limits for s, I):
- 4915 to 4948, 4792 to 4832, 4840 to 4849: 7.8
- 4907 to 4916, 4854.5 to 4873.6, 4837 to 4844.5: 8.4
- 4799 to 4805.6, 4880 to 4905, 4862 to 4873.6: 10.3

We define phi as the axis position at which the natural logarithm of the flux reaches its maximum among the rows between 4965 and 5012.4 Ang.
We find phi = 4965.89 Ang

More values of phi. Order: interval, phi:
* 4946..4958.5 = 4955.61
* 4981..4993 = 4991.11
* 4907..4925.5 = 4916.96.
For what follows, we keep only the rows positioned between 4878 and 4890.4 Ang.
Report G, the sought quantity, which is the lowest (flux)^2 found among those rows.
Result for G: 11.1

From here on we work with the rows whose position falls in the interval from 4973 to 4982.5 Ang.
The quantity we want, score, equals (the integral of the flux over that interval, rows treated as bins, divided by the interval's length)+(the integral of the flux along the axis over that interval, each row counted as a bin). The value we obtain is 43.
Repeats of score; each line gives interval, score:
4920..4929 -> 42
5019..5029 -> 46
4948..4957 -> 47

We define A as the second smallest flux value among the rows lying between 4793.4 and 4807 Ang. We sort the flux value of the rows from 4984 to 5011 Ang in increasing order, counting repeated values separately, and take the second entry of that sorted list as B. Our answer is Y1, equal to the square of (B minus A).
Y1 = 0.00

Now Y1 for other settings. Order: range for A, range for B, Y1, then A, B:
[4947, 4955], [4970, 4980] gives 0.12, 4.28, 3.93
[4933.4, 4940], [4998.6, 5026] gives 0.31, 4.11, 3.55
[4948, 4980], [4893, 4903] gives 0.00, 3.81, 3.76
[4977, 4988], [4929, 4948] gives 0.01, 3.8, 3.69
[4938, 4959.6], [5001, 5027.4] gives 0.07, 3.81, 3.55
